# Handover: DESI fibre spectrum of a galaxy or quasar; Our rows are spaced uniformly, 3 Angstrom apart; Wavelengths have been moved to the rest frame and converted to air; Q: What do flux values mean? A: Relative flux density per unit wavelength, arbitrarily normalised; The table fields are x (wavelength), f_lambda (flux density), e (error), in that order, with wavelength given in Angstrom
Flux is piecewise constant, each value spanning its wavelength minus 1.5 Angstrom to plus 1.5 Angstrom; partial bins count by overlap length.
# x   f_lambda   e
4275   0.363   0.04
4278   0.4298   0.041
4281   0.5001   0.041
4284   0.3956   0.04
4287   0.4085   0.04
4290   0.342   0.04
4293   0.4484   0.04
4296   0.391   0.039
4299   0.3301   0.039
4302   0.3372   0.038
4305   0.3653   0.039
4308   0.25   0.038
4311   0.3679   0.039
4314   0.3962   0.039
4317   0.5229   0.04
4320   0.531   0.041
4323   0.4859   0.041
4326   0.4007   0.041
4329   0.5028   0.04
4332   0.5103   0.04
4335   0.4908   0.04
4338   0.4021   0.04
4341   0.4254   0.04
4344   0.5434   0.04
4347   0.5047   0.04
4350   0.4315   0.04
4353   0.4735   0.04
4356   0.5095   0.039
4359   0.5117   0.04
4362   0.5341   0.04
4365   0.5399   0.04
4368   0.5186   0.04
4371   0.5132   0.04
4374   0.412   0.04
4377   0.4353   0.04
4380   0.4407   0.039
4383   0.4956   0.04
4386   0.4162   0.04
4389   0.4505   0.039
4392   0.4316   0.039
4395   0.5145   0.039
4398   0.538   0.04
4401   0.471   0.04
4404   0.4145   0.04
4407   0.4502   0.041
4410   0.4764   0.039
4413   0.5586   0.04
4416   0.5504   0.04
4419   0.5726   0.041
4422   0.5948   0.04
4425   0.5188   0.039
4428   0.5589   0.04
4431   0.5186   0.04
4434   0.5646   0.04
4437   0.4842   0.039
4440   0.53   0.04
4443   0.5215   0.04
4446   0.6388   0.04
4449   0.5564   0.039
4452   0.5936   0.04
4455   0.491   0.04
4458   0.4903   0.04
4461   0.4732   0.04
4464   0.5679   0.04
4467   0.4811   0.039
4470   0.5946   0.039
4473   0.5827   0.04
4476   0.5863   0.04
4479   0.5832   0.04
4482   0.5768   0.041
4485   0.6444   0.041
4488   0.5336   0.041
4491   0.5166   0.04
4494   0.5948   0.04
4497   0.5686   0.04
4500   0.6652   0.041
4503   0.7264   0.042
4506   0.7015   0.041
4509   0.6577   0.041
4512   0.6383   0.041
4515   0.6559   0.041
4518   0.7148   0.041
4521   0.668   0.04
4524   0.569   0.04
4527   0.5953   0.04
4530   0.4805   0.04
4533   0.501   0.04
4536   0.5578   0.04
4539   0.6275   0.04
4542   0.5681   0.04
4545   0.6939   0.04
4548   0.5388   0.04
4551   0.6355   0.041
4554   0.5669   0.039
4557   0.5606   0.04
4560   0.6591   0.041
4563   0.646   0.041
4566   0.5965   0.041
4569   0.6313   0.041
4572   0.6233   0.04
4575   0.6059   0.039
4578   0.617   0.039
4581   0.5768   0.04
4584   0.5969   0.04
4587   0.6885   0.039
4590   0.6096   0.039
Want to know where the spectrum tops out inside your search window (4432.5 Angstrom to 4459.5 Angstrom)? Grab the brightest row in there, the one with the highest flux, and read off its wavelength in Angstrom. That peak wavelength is 4446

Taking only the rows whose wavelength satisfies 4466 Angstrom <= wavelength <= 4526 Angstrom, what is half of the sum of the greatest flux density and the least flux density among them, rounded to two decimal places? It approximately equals 0.60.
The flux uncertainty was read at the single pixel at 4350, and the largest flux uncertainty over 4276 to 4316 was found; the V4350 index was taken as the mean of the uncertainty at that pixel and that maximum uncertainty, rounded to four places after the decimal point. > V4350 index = 0.0405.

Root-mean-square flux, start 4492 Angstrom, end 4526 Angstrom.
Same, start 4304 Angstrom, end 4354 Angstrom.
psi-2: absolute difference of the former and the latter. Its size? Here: 0.20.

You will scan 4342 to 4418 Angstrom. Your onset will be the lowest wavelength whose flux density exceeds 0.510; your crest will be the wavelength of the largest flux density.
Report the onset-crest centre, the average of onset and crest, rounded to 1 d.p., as 4378.5 Angstrom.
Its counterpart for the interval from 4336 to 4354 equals 4344.0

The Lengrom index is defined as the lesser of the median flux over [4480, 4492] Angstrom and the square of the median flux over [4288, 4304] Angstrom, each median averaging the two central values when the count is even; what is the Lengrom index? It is 0.12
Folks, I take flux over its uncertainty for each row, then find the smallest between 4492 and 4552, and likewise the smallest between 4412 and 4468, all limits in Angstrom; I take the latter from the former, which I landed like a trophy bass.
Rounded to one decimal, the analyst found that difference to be 0.2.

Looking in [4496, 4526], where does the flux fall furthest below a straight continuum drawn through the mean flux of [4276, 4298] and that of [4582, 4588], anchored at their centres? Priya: 4524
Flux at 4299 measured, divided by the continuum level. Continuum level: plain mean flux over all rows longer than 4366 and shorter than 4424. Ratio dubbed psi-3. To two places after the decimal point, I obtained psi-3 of 0.68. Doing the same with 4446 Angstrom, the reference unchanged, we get 1.31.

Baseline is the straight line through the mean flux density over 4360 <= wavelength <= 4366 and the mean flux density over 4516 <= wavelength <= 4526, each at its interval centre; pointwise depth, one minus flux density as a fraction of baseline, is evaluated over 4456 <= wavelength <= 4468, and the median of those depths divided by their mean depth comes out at 1.2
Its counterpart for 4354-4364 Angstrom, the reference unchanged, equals 1.4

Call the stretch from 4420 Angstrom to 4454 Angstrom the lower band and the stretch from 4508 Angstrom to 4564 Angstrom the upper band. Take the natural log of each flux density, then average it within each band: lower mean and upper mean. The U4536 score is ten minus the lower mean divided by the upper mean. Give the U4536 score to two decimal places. 8.82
